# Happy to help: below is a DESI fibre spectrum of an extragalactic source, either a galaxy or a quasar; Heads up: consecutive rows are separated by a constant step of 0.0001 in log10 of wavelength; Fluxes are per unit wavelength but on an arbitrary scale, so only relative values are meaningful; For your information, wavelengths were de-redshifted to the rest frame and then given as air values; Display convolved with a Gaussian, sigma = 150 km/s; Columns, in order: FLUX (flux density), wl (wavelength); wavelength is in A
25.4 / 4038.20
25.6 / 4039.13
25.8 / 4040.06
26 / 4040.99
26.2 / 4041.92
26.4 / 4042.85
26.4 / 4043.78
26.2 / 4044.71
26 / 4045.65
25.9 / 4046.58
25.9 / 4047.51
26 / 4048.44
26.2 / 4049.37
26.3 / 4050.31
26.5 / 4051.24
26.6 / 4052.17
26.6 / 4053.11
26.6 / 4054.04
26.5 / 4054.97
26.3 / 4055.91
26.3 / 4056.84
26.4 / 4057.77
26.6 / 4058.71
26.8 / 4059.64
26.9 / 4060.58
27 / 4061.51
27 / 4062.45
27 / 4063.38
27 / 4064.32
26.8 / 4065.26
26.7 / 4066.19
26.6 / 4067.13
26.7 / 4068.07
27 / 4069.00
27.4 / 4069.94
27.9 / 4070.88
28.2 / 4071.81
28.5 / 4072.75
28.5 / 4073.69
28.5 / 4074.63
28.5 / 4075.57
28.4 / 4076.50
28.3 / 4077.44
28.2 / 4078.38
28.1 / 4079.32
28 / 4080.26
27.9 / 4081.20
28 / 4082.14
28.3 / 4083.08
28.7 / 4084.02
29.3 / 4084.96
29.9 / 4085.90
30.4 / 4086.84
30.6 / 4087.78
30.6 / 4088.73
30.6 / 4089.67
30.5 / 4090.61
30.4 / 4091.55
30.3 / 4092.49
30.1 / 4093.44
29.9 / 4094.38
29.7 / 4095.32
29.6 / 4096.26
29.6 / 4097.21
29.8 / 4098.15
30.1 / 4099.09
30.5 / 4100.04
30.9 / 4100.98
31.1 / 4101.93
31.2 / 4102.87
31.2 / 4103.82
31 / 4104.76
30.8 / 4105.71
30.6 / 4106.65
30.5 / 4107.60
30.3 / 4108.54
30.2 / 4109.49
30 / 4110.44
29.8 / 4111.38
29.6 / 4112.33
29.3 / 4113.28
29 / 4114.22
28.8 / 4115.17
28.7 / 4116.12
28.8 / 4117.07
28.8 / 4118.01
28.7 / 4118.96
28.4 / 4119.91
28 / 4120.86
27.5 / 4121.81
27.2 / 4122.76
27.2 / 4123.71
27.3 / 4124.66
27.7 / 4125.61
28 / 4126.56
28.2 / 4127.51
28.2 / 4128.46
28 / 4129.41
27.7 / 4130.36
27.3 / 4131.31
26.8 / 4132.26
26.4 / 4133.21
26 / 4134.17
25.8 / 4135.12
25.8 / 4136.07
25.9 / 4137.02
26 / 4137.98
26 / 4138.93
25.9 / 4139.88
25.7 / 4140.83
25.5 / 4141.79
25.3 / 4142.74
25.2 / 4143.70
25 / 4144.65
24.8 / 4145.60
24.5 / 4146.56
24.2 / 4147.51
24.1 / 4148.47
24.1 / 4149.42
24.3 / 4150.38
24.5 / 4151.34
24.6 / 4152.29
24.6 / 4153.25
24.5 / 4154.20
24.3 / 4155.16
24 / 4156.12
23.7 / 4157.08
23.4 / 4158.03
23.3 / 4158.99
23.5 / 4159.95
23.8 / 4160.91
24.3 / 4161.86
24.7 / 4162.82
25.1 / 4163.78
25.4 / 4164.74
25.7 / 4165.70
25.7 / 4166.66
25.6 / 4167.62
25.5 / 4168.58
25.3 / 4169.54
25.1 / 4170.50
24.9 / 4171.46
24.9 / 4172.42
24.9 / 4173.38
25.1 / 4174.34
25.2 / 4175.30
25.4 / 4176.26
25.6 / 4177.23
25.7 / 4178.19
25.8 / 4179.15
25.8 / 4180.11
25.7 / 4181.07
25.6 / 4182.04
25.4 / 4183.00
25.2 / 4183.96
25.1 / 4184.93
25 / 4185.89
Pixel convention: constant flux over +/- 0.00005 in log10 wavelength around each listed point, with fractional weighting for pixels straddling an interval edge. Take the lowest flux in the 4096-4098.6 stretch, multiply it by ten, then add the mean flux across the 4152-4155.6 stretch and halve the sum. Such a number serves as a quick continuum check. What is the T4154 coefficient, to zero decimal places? 160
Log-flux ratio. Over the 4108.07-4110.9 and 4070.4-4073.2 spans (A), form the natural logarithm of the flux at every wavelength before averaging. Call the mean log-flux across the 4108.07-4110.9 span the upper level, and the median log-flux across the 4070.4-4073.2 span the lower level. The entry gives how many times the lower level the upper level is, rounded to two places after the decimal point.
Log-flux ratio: 1.02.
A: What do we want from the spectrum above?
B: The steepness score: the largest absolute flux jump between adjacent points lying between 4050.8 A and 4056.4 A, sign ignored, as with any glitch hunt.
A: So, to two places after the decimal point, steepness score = 0.20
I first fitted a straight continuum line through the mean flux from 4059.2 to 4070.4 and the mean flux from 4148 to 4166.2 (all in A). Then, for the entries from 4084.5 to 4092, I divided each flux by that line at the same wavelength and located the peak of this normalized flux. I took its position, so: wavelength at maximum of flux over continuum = 4089.67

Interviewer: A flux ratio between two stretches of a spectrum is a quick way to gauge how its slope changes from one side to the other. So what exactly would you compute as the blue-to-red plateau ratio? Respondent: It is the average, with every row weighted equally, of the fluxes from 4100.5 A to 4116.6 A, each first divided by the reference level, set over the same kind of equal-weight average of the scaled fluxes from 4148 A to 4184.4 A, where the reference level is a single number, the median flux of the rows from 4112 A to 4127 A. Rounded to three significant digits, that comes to 1.21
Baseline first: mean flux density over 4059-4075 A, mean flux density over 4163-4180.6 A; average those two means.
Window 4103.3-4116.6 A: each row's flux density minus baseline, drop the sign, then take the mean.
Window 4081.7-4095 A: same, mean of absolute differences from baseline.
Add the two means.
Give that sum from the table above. 7.1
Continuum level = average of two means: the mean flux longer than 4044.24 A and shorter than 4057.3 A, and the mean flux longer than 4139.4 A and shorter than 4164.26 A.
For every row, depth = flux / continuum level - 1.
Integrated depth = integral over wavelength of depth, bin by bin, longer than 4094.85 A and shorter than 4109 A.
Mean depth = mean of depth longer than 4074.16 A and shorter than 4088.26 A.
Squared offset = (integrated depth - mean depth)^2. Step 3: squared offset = 7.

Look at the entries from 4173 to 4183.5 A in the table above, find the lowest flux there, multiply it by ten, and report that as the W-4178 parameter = 249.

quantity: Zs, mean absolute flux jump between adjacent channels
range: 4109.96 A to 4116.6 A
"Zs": 0.217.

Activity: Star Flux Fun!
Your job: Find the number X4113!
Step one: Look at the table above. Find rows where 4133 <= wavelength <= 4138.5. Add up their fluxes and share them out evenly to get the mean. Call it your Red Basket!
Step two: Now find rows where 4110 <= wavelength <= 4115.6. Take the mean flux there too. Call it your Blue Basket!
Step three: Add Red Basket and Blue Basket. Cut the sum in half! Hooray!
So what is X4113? 27.7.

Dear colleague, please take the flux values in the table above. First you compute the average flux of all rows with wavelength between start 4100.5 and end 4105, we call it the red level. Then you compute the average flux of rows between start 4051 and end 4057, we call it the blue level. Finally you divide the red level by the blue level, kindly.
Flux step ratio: 1.17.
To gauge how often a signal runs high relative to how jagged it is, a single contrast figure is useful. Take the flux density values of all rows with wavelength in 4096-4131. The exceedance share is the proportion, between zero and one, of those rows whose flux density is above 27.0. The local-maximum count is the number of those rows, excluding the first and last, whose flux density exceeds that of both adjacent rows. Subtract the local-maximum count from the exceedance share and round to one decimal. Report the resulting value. 1.0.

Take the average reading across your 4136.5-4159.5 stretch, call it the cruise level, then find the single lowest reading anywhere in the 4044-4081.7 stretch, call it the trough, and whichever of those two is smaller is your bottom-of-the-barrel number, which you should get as 24.7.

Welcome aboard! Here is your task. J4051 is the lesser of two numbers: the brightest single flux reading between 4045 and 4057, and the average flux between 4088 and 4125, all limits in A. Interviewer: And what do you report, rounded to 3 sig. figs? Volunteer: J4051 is 26.6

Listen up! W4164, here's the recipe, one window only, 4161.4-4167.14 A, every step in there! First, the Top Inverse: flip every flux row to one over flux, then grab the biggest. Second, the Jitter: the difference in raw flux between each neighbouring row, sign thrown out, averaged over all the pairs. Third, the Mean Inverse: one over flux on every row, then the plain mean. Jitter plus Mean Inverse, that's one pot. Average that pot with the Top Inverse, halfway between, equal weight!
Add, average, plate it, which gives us 0.18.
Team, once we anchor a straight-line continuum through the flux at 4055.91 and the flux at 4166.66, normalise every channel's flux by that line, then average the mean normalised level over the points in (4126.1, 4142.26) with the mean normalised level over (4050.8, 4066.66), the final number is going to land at 1.02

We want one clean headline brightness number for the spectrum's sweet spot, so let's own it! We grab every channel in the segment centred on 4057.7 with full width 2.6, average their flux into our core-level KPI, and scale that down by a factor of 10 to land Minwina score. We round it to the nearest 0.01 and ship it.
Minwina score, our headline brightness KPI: 2.64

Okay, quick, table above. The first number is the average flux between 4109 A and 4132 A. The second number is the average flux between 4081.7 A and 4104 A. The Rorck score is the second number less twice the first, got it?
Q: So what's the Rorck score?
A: -26.8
